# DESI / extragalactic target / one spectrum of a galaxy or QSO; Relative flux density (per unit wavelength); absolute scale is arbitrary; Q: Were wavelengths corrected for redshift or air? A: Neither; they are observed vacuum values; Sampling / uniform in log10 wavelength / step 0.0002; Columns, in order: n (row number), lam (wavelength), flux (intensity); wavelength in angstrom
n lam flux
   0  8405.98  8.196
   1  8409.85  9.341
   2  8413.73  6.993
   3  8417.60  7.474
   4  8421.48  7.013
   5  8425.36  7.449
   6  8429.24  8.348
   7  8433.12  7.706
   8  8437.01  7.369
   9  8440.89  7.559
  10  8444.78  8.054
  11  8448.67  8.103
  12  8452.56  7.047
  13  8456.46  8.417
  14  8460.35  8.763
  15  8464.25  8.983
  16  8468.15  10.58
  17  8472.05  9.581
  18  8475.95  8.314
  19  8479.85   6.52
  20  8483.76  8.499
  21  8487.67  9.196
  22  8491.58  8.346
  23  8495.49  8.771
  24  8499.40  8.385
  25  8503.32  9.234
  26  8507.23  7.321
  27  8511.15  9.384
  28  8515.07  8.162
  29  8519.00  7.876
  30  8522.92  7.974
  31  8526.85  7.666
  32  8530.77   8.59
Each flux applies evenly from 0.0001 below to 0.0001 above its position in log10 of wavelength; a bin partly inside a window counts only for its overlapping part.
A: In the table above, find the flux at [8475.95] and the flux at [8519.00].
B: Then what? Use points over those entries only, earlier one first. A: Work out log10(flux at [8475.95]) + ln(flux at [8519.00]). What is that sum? 2.984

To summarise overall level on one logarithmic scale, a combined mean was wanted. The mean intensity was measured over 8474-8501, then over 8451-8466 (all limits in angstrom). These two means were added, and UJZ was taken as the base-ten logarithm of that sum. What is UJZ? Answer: 1.22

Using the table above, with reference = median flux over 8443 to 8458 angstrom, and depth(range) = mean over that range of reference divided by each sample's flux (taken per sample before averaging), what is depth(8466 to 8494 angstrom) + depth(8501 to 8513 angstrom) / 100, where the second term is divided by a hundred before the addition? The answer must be 0.95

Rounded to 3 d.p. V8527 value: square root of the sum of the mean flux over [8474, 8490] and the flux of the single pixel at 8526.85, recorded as 3.975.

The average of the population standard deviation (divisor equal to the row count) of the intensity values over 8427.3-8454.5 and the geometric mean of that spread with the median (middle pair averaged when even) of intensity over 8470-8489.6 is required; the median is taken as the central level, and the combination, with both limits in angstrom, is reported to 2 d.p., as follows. 1.16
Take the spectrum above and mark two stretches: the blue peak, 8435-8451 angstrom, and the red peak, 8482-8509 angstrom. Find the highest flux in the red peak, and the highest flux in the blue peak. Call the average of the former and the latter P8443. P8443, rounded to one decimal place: 8.7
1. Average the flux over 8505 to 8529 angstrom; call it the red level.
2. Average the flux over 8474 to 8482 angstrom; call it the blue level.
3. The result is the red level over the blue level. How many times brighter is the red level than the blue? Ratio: 1.09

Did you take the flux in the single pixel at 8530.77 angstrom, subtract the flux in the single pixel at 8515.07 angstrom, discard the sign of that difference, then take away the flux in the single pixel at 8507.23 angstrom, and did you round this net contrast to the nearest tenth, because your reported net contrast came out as -6.9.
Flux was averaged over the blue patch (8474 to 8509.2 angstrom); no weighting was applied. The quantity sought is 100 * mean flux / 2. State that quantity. 414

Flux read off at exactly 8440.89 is 7.559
